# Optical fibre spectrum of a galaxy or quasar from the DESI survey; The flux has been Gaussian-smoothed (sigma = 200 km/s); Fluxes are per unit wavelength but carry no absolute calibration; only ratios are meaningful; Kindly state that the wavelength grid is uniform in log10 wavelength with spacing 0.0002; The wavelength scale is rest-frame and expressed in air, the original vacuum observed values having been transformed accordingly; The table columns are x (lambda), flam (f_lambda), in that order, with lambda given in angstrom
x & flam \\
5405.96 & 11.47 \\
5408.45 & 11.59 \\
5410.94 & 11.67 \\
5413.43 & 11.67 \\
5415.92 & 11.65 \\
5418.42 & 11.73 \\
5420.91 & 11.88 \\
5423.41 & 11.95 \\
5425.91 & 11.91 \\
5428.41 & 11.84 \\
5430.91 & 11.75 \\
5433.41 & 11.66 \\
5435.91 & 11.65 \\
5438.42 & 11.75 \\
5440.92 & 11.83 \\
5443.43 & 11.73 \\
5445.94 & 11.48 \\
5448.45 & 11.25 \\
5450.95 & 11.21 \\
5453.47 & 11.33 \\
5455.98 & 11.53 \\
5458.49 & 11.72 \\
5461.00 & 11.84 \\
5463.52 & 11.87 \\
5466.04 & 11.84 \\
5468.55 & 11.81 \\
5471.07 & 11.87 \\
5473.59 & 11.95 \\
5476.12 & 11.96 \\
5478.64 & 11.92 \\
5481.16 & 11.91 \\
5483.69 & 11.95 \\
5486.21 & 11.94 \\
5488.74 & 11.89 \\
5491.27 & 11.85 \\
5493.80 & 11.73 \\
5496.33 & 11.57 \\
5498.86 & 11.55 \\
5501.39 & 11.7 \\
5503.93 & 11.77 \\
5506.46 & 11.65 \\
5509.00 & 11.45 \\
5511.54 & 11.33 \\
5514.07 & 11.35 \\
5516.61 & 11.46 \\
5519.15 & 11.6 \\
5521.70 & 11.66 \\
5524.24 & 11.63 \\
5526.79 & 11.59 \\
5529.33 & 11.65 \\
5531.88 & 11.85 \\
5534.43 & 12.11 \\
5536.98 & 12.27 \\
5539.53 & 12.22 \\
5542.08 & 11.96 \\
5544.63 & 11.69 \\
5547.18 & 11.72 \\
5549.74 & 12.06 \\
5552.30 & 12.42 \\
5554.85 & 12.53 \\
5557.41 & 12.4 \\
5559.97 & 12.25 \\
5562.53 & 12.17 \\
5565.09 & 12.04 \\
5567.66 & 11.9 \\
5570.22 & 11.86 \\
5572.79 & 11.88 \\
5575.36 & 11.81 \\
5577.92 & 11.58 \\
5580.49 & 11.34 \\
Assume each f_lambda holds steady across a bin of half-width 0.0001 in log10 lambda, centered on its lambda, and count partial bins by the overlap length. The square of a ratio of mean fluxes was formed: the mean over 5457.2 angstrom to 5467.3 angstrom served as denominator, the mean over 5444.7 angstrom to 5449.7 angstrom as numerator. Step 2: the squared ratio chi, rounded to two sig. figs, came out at 0.92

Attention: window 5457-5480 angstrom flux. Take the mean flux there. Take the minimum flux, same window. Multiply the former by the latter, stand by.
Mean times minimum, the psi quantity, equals 139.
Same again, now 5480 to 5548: 133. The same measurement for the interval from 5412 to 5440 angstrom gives 137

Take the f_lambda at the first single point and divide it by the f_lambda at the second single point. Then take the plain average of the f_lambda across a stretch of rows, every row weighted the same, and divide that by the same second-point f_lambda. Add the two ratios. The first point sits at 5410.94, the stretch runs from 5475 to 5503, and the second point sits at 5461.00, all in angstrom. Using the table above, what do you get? 1.98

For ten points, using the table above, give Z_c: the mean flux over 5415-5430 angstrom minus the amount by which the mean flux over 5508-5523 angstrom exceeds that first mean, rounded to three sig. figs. 12.2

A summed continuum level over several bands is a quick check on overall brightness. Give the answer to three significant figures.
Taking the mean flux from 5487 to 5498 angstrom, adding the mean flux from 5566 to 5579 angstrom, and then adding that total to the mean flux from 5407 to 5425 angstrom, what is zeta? 35.3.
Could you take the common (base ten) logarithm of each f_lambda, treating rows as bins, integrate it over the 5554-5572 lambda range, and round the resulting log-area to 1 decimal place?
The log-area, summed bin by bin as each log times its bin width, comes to 19.5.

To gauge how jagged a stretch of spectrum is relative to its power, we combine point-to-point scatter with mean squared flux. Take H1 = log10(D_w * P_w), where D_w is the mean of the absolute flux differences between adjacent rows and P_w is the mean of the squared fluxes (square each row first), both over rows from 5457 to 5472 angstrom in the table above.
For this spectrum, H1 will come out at 0.88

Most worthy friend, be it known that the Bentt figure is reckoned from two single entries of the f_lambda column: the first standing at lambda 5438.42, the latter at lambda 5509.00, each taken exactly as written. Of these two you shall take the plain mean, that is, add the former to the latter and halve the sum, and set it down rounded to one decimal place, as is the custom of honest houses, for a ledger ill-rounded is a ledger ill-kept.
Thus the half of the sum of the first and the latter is 11.6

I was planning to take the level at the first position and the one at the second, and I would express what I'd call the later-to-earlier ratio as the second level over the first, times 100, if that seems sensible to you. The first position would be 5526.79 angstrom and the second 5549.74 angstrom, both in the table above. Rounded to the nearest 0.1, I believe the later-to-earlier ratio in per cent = 104.1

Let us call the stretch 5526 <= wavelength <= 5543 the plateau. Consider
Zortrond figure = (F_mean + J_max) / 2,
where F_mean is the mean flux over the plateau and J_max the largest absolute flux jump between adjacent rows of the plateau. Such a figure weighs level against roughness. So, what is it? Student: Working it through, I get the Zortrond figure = 6.11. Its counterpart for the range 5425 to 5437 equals 5.93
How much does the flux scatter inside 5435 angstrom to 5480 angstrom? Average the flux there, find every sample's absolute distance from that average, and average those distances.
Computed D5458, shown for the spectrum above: 0.192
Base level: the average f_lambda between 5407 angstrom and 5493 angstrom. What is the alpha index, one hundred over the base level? 8.51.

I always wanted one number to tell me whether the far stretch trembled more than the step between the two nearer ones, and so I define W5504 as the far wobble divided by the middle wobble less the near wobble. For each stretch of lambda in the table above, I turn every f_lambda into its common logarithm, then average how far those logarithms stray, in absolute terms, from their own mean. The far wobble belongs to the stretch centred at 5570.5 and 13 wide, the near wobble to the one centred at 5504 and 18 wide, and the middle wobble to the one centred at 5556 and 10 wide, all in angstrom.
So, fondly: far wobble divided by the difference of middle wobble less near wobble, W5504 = -1.3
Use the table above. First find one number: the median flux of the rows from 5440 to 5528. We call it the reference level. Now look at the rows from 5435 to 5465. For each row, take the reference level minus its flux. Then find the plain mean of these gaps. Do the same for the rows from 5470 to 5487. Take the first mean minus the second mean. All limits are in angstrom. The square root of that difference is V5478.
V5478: 0.57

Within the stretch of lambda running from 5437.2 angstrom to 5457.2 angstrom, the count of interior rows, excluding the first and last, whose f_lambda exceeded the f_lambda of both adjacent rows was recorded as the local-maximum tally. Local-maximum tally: 1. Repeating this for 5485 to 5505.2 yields 0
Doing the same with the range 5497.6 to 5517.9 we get 1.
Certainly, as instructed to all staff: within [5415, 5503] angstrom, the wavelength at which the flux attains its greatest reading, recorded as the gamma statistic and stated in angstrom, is 5476.12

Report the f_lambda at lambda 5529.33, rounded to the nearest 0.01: 11.65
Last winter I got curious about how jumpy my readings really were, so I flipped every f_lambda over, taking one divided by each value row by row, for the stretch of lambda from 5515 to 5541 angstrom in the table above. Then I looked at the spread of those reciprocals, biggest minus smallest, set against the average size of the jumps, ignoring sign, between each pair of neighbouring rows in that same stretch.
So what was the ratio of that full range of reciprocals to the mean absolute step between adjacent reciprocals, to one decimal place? 7.3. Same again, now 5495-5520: 4.2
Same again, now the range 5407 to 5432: 5.4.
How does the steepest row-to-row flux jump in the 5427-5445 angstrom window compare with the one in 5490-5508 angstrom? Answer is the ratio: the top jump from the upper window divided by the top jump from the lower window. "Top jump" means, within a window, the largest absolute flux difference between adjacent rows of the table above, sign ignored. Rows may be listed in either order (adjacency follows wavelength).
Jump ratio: 1.6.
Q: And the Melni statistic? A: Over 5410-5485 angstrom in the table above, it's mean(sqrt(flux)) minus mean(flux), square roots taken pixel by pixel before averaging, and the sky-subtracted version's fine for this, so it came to -8.31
